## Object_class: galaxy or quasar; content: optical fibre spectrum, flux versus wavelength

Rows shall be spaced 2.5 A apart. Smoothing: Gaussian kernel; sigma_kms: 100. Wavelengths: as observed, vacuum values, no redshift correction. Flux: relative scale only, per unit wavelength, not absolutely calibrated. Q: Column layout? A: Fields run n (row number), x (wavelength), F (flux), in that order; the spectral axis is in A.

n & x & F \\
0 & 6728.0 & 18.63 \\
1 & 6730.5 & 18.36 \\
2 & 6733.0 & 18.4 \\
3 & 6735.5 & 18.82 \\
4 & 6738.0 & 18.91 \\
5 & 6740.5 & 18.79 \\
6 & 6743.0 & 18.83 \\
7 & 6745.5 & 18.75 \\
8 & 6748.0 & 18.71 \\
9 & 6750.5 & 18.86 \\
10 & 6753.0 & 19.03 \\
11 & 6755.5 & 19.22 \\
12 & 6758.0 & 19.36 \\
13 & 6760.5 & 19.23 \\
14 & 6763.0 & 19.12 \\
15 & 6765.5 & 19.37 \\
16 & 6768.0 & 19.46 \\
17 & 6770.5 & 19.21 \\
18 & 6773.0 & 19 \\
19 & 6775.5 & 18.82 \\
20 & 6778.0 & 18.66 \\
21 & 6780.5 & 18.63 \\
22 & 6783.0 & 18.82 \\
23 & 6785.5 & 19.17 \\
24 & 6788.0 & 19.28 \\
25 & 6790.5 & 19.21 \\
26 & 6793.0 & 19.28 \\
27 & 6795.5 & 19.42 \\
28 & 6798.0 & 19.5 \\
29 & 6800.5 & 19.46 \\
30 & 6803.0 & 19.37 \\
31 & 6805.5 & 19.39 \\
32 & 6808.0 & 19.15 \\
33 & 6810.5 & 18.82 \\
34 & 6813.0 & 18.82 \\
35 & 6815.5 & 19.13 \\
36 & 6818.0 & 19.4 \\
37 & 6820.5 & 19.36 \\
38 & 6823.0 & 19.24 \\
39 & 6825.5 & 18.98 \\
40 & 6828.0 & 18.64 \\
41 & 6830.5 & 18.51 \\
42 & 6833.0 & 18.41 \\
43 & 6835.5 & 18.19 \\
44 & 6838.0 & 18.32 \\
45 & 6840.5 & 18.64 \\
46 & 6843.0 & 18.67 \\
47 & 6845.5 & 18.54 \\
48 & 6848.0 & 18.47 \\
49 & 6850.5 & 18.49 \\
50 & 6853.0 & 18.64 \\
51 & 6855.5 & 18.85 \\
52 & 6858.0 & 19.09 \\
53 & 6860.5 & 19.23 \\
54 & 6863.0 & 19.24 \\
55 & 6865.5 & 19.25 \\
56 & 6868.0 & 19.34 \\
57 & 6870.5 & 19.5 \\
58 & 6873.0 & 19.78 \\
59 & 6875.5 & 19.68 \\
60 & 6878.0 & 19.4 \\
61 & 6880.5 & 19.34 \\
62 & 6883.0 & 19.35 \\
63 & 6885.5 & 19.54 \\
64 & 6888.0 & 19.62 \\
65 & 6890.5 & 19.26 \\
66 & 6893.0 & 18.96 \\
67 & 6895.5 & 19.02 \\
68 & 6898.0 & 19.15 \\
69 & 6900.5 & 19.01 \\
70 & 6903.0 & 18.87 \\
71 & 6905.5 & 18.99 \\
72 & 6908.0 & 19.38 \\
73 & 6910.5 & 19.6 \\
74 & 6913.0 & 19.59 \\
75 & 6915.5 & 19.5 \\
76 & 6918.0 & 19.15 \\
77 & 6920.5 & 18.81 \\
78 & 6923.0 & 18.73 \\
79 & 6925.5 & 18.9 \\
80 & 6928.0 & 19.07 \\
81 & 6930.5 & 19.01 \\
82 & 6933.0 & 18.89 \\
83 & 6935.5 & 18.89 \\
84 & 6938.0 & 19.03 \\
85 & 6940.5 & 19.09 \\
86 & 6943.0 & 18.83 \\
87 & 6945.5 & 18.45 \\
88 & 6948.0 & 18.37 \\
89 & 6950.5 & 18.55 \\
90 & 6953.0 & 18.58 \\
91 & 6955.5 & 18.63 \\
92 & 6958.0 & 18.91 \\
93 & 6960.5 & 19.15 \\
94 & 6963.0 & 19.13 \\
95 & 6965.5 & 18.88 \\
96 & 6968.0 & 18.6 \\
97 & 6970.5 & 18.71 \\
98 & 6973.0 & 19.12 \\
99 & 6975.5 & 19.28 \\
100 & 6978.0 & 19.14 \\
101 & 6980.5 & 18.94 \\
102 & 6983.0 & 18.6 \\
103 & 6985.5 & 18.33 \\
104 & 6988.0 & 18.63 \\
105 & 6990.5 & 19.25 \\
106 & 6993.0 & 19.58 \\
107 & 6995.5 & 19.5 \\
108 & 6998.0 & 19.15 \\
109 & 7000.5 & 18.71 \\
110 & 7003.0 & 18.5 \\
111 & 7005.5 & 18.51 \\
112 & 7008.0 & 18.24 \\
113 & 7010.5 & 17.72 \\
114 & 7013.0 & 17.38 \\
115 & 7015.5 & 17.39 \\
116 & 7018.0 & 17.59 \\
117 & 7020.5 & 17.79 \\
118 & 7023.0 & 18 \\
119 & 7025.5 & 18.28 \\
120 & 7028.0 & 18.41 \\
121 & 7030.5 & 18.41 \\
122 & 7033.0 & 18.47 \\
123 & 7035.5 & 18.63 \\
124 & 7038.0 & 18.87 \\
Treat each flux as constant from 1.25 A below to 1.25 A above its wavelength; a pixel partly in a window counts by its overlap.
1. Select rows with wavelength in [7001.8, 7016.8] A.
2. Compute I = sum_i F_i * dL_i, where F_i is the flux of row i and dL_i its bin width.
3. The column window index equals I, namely 269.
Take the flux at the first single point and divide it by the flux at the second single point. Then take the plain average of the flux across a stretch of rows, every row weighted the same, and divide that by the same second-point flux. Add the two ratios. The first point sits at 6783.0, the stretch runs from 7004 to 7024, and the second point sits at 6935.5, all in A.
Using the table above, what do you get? 1.94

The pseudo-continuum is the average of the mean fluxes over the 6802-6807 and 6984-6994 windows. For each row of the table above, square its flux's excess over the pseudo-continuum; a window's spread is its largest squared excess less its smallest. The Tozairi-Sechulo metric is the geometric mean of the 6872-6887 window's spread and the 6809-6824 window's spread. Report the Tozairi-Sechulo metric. 0.20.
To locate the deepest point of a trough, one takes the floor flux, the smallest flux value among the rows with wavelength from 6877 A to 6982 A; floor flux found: 18.37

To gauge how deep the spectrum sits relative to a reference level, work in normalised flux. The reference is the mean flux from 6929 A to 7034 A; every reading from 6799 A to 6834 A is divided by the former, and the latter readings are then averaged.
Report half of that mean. 0.511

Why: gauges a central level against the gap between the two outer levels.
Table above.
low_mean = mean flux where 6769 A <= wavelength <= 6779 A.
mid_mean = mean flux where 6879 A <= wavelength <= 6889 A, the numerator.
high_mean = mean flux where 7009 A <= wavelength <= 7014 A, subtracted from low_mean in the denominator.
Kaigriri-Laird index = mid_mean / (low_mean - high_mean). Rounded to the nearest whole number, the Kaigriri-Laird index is 14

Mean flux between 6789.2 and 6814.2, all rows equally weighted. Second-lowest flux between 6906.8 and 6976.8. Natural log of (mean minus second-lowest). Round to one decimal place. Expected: -0.2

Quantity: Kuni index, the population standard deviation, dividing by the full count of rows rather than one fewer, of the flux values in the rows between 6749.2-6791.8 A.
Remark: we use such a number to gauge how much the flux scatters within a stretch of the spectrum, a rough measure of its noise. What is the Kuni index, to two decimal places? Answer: 0.24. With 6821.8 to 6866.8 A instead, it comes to 0.34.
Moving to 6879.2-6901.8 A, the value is 0.22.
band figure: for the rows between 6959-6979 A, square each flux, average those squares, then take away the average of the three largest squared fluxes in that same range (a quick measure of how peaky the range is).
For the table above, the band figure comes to -7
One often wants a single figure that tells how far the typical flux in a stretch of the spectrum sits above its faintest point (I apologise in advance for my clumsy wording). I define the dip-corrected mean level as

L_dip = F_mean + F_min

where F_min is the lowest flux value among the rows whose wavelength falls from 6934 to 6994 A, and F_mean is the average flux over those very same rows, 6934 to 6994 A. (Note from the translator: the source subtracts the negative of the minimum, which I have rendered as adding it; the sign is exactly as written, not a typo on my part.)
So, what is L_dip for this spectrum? 37.2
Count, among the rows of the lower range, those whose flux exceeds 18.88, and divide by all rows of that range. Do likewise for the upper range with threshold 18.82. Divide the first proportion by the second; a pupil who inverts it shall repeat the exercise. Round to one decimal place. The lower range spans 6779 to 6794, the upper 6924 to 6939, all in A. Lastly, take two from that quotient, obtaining -1.3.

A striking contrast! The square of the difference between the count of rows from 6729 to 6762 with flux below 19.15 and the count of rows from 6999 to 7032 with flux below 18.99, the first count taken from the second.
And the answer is 9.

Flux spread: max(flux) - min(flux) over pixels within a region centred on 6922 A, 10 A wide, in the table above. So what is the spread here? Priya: 0.42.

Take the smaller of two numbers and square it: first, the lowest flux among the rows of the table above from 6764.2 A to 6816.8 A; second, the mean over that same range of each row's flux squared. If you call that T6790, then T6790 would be 347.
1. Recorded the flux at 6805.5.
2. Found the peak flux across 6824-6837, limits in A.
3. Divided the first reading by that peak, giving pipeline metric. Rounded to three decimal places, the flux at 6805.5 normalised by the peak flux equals 1.022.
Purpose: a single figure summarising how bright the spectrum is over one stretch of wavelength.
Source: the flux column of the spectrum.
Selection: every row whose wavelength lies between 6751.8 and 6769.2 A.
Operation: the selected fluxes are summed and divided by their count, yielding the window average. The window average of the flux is 19.3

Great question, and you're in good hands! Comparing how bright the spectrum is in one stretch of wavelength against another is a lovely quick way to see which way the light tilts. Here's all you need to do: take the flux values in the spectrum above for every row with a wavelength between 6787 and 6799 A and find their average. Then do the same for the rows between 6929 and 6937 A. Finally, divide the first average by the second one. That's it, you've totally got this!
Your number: 1.02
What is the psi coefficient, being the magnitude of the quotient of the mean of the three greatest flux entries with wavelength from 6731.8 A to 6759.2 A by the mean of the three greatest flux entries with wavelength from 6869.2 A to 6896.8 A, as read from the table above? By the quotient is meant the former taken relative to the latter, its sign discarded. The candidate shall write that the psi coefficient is 0.98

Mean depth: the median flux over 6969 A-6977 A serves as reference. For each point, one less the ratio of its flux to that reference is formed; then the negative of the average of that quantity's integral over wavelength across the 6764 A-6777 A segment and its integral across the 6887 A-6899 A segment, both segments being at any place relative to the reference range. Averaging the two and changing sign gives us 0.04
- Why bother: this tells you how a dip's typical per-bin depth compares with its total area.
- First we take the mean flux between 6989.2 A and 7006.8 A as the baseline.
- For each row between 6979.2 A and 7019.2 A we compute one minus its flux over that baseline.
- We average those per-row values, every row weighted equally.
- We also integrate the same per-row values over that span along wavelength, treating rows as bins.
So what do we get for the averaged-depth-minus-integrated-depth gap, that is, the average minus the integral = -1.1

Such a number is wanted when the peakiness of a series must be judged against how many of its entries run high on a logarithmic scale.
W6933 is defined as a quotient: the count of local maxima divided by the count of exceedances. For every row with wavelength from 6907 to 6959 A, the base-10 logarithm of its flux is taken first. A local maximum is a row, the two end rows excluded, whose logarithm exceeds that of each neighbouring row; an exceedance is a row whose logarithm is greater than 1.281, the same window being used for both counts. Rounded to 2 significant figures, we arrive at 0.60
